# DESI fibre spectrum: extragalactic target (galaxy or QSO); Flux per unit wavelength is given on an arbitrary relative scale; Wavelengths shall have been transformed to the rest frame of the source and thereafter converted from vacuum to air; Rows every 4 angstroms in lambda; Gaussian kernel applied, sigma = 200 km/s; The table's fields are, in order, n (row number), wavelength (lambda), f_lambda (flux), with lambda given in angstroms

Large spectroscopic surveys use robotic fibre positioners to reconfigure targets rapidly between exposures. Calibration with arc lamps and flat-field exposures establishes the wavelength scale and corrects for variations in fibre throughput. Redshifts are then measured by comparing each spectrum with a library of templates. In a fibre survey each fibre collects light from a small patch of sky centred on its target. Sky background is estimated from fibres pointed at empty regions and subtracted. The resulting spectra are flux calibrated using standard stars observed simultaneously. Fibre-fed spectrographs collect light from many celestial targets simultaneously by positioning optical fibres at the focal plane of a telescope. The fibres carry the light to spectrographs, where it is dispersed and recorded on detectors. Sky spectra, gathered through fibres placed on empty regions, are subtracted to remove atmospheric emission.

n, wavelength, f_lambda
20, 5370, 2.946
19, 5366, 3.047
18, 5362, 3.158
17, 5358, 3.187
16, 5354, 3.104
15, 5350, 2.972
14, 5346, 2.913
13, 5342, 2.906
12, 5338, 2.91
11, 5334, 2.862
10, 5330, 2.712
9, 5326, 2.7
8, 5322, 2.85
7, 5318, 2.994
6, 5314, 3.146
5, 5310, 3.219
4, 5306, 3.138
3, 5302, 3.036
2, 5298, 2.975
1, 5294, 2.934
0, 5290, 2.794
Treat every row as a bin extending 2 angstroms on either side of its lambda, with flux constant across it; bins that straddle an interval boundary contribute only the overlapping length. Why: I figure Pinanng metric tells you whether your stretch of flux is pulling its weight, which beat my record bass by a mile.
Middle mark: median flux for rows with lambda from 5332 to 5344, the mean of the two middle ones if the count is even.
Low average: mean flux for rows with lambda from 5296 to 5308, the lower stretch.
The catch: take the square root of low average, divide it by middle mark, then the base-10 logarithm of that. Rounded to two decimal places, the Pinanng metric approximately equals -0.22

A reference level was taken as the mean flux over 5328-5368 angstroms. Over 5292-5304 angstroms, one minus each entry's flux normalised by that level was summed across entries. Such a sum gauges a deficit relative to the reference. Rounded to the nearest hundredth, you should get 0.00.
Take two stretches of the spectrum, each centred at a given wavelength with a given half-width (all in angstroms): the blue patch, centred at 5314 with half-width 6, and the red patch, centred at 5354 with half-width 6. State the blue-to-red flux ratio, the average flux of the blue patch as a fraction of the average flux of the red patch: 1.01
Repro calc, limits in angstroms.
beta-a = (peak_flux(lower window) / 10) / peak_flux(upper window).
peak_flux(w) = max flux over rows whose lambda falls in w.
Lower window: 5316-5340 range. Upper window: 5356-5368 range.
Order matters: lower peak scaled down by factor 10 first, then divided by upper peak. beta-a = 0.094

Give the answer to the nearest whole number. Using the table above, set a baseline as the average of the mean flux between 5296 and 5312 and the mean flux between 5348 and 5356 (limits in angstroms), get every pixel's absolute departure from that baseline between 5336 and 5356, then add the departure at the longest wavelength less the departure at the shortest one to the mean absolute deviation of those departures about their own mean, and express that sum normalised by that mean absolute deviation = -2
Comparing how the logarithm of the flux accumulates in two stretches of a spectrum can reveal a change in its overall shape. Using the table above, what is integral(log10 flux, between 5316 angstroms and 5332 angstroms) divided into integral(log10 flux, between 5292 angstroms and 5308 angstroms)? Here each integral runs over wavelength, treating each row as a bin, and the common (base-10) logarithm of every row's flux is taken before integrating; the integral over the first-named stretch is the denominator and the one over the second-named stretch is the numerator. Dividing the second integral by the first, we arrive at 1.07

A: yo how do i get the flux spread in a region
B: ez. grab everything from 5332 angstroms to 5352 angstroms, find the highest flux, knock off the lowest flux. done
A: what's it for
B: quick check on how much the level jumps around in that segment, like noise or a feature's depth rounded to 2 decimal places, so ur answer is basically 0.11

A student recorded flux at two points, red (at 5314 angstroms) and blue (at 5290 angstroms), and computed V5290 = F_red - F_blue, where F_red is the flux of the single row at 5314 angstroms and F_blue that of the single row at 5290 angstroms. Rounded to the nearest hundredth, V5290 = 0.35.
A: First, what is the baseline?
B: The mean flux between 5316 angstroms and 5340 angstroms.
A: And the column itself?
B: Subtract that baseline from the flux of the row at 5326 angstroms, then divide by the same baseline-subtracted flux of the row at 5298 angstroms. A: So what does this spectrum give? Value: -1.0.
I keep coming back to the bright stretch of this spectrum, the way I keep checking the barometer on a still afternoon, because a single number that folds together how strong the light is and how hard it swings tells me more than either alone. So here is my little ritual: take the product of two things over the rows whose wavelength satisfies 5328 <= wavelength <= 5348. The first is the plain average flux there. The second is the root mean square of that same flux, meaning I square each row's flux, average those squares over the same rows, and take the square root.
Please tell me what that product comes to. 8.2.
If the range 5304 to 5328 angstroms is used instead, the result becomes 9.1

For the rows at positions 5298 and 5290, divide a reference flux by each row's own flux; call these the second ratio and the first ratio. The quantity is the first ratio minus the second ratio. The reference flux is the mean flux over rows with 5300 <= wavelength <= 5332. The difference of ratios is 0.065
